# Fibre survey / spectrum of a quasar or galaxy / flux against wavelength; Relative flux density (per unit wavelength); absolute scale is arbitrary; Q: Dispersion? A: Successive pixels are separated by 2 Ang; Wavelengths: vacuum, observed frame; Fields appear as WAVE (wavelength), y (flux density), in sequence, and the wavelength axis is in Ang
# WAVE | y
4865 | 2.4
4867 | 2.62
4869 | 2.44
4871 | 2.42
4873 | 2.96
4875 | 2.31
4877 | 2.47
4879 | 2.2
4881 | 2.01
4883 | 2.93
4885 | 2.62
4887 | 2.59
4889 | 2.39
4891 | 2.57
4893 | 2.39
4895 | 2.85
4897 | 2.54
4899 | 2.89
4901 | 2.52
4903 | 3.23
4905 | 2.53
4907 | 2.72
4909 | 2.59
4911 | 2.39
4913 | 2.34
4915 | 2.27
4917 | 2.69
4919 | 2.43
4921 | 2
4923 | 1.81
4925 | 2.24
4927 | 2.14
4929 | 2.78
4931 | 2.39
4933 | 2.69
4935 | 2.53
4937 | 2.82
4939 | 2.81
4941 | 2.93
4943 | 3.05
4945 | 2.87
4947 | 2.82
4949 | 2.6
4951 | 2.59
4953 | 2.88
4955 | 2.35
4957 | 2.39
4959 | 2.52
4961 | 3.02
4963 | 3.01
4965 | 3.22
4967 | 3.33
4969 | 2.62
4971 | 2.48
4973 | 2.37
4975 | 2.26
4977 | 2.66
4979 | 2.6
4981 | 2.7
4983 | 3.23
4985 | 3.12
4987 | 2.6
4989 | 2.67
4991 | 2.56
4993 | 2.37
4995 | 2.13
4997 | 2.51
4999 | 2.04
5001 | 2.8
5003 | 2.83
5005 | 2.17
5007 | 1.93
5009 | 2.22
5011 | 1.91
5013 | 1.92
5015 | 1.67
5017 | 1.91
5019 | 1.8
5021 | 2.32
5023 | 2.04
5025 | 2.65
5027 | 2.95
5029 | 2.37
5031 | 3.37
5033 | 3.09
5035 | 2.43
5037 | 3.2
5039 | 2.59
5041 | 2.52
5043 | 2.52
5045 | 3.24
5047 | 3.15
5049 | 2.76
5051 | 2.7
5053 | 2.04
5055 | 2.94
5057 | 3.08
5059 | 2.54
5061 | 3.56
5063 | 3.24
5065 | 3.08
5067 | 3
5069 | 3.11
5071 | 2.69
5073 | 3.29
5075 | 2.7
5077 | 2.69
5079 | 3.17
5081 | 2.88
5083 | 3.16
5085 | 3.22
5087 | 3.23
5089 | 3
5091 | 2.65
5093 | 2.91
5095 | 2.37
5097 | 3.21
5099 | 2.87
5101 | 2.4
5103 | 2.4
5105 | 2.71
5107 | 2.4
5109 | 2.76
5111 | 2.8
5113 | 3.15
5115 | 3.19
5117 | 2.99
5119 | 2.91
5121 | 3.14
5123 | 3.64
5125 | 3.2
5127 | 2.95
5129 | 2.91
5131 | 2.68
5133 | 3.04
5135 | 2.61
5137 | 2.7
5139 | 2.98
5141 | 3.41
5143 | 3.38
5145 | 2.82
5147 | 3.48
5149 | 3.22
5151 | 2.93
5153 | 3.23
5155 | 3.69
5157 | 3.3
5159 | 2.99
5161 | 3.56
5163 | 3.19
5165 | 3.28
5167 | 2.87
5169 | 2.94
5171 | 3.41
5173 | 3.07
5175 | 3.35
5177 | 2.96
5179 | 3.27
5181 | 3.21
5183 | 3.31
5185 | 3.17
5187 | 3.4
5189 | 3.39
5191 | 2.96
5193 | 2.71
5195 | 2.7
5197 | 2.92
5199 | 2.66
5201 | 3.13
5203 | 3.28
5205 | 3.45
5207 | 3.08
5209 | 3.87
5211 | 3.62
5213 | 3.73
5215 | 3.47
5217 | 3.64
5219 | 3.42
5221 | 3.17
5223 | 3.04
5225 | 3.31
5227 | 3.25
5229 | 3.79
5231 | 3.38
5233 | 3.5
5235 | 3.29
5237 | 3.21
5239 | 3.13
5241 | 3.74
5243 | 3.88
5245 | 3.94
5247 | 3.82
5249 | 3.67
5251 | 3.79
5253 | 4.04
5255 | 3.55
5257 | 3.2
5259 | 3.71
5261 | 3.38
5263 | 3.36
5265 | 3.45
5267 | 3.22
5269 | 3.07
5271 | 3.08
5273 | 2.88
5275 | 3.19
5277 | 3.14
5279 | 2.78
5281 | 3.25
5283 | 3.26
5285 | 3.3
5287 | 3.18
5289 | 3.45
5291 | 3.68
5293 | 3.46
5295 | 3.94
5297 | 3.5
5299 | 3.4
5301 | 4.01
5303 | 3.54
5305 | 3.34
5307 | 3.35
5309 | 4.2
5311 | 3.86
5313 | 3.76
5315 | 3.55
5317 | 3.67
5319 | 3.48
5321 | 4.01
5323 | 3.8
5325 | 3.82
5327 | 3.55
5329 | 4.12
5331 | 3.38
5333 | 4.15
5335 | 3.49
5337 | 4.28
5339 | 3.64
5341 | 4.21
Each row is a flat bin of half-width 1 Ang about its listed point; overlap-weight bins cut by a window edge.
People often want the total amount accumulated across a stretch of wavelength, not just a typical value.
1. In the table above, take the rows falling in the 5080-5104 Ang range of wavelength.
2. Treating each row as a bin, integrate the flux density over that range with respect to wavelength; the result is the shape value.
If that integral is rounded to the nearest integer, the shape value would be 69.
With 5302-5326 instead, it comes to 89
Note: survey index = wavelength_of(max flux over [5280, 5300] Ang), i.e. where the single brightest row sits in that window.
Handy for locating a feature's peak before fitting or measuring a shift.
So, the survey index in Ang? 5295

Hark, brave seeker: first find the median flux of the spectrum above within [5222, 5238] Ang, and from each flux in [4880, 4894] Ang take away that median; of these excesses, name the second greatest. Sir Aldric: -0.7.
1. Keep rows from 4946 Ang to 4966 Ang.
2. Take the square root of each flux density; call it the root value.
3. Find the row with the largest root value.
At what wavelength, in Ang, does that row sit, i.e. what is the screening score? 4965 Ang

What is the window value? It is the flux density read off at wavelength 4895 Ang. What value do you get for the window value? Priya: 2.85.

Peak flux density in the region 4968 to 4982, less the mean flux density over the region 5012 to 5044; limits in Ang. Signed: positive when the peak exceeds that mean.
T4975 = 0.2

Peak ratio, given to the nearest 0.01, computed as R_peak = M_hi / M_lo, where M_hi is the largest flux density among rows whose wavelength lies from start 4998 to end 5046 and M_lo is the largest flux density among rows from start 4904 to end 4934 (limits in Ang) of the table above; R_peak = 1.21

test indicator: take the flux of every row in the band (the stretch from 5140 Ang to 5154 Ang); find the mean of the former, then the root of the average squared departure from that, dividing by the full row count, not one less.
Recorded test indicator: 0.23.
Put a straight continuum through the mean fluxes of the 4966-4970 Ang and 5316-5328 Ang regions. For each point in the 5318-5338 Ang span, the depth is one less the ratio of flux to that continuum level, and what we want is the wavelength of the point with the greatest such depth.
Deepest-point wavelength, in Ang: 5331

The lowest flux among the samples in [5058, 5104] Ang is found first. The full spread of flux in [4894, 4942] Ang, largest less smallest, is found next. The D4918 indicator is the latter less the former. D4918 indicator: -0.95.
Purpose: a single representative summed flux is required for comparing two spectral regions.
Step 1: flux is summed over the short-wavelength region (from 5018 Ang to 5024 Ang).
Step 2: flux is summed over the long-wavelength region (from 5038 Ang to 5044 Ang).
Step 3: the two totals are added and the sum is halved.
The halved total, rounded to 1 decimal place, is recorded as 6.9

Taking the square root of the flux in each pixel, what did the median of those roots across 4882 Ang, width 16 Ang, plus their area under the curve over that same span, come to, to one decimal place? 26.5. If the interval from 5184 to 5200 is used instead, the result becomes 29.3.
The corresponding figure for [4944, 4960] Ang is 27.5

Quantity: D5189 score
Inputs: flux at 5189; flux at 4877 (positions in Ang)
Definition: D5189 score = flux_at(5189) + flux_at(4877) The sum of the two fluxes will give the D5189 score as 5.9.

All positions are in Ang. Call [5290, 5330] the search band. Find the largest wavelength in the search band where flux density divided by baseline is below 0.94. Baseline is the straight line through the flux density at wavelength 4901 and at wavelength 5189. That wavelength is 5327 Ang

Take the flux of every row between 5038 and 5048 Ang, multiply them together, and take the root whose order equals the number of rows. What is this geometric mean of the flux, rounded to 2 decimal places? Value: 2.79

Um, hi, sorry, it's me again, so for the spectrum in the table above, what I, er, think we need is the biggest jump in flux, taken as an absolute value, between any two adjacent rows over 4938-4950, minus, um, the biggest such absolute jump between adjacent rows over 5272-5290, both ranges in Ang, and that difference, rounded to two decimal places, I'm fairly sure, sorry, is -0.25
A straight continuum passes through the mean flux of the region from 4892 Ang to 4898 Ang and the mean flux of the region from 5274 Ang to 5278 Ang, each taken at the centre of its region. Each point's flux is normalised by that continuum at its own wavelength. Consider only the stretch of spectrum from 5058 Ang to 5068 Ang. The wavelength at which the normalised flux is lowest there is 5059 Ang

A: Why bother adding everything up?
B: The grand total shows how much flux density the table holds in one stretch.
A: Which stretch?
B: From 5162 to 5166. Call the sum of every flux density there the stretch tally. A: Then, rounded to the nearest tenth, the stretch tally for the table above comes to 6.5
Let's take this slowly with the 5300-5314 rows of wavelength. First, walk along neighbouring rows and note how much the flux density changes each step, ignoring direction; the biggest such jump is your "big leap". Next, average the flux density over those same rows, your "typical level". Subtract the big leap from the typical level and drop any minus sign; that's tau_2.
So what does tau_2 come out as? 2.87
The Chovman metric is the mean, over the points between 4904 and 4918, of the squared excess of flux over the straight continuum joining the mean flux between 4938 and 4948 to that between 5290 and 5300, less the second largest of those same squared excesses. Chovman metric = -0.11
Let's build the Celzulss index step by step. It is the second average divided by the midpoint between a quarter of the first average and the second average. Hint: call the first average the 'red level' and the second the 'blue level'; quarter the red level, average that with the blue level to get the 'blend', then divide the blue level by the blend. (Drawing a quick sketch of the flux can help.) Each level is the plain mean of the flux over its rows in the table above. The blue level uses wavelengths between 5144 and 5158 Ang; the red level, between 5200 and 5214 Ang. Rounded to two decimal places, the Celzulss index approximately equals 1.58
